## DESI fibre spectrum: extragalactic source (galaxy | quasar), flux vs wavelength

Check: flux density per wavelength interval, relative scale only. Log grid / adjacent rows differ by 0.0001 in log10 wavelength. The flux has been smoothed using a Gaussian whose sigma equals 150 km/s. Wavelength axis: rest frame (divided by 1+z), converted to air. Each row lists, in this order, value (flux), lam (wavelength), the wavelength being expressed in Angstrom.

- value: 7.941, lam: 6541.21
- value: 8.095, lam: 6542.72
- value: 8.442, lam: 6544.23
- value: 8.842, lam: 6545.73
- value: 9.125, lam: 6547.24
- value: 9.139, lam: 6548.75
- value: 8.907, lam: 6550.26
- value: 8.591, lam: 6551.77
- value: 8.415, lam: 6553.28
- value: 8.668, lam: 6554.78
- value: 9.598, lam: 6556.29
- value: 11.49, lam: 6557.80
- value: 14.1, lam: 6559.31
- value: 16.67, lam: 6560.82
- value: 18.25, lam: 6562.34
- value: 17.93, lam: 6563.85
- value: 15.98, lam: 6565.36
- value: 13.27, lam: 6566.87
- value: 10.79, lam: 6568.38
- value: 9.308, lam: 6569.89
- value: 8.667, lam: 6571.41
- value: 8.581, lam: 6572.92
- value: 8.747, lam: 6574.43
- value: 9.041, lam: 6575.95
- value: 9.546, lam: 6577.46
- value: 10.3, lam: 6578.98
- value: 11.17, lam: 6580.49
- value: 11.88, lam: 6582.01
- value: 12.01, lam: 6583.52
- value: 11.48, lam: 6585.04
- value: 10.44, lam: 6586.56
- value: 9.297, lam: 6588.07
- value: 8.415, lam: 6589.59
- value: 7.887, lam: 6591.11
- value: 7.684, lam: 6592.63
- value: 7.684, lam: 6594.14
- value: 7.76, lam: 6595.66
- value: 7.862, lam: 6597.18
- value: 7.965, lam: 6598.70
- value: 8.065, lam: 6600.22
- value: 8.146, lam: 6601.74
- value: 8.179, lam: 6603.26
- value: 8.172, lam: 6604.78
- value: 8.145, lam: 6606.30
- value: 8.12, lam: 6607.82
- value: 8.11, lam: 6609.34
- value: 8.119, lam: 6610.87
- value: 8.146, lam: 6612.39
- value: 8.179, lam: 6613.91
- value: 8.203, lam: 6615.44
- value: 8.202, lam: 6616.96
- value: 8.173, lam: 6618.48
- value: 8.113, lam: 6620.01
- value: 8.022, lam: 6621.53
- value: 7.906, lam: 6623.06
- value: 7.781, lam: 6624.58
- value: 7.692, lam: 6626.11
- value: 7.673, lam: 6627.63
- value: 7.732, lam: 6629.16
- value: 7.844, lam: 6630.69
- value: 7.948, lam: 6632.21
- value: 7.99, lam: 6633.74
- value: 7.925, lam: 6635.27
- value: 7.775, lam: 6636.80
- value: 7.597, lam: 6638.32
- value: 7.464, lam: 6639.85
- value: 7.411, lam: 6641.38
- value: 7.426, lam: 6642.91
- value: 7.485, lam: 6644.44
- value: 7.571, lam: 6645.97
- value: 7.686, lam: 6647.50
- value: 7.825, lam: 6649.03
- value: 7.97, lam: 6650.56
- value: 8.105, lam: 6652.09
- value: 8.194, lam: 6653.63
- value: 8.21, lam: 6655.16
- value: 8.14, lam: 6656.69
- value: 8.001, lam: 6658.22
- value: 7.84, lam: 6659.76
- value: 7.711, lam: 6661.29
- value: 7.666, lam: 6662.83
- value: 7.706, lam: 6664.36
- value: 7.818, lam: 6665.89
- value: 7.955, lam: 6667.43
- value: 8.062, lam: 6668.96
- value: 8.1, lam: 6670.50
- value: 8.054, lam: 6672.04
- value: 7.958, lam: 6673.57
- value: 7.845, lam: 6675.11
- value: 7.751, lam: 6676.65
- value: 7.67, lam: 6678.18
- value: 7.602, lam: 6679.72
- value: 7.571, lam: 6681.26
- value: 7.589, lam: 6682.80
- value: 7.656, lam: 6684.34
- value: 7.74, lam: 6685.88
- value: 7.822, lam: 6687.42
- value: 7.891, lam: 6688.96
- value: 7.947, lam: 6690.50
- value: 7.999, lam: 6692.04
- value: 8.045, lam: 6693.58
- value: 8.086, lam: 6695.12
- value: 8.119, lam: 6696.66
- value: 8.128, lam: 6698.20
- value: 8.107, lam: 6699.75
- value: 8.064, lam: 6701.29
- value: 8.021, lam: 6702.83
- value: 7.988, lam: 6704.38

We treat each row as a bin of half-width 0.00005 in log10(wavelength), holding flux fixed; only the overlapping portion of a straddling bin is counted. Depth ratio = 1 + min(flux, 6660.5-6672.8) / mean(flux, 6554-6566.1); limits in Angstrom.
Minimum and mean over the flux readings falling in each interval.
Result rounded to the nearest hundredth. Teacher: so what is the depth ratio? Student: 1.54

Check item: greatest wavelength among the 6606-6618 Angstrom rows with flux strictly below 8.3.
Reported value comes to 6616.96 Angstrom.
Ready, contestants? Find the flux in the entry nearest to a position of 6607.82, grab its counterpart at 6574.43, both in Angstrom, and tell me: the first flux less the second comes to -0.6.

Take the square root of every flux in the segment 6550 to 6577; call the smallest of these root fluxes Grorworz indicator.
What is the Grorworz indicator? 2.90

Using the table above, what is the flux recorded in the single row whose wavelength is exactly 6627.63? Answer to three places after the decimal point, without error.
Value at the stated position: 7.673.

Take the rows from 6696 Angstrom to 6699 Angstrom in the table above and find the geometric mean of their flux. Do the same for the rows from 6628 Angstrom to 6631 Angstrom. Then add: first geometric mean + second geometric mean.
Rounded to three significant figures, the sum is 15.9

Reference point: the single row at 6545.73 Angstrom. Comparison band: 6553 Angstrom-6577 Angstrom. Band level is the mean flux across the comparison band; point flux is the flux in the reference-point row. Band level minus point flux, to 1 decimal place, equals 3.0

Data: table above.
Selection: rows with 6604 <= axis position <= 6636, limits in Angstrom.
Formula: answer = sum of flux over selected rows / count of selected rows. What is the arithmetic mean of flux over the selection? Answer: 8.0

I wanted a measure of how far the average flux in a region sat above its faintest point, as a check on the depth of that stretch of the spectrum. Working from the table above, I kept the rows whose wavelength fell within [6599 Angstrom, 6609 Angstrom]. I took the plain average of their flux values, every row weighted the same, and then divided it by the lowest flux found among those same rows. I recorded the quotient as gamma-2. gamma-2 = 1.01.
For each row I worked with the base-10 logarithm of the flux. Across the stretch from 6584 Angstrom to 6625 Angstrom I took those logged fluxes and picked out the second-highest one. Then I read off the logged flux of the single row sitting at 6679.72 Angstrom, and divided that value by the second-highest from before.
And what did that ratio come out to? 0.86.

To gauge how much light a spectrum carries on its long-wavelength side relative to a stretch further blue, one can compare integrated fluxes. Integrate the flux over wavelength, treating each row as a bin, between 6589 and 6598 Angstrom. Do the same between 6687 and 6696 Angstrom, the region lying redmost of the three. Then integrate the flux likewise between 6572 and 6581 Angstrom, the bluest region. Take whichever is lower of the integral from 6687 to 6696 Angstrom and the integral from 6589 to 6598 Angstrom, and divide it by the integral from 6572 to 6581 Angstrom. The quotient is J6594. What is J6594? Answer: 0.83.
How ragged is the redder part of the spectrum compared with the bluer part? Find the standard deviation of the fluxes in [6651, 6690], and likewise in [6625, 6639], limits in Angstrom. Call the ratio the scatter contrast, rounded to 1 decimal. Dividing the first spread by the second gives 1.5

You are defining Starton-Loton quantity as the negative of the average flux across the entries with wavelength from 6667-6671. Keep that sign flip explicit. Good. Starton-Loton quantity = -8.0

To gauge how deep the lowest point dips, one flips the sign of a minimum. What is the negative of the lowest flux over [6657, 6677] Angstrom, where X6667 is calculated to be -7.67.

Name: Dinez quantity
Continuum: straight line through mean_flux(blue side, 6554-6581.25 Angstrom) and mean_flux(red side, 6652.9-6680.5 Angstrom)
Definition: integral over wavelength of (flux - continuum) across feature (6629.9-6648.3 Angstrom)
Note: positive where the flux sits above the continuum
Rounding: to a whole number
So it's -24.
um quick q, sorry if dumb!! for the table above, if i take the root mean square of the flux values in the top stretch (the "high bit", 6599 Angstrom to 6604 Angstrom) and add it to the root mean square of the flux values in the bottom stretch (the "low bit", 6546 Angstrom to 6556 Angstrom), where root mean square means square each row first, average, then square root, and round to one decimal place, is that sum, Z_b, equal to 16.9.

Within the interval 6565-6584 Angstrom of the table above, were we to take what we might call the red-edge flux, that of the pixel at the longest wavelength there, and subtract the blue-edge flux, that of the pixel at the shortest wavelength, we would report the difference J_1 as -4.0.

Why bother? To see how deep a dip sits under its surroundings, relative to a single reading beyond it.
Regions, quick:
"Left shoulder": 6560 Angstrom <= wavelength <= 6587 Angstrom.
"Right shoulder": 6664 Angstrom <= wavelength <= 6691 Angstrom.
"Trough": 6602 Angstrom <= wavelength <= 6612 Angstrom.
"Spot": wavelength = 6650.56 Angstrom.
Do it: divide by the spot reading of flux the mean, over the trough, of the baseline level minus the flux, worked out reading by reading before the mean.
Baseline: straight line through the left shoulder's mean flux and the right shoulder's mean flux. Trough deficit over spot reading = 0.31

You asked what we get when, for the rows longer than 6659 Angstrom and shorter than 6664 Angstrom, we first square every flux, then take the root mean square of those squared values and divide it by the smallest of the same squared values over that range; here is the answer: 1.02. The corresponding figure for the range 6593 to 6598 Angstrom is 1.02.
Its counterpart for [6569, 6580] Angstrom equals 1.16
